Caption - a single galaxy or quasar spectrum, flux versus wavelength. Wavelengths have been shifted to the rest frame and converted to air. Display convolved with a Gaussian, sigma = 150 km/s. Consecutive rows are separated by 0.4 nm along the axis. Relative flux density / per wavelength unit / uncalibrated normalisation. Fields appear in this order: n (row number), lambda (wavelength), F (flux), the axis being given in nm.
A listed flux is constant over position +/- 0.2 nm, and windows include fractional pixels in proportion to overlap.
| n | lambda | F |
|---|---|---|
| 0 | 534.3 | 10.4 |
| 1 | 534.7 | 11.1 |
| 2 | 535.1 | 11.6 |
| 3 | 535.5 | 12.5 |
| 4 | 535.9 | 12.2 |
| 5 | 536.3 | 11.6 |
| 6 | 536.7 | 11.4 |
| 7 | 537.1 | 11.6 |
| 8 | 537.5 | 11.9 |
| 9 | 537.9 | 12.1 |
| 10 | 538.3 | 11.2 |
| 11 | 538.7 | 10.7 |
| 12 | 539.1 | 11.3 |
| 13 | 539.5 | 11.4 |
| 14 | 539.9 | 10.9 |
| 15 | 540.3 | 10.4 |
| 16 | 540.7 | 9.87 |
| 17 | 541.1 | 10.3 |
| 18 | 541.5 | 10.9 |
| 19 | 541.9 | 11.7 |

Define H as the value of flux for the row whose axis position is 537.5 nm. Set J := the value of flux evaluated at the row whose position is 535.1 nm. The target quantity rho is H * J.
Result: 138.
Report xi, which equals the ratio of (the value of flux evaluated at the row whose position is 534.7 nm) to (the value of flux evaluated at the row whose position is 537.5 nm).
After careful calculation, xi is 0.93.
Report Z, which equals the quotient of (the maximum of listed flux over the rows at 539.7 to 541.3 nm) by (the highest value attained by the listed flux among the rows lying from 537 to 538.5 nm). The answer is 0.90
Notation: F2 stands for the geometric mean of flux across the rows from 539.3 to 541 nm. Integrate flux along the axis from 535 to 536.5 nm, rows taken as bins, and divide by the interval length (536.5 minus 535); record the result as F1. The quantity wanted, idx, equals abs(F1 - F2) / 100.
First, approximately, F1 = 12.0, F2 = 10.6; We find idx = 0.0137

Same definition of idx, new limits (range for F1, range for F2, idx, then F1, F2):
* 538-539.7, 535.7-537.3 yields 0.0049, 11.2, 11.7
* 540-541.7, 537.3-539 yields 0.0106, 10.4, 11.5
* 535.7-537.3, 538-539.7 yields 0.0055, 11.7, 11.1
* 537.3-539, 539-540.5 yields 0.0047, 11.5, 11.0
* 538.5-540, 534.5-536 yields 0.0075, 11.1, 11.8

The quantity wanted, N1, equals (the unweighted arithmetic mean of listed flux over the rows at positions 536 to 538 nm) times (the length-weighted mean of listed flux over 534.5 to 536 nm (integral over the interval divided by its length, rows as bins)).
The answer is 139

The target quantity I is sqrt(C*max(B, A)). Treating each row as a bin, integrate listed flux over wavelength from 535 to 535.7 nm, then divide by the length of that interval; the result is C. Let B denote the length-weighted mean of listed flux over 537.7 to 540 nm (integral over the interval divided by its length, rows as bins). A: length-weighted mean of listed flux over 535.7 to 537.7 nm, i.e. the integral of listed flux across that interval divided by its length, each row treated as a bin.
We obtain 11.9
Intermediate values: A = 11.7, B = 11.3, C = 12.1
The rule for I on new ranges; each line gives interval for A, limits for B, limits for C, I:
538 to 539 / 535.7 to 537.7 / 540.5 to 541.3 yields 10.9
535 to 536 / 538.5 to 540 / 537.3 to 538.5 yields 11.9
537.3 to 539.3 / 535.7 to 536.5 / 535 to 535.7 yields 12.0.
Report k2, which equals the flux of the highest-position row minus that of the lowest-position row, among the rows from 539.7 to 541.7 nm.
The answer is 0.0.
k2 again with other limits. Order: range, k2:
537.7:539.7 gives -0.7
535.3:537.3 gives -0.9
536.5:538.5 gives -0.2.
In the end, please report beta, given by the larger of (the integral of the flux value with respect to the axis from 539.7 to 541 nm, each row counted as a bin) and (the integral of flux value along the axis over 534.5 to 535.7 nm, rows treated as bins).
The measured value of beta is 14.1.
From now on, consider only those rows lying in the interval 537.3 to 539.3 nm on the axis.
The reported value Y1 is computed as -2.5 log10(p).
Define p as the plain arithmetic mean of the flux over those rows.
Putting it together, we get -2.65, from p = 11.4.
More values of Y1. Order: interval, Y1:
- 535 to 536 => -2.71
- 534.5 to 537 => -2.67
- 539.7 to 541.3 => -2.54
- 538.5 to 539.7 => -2.62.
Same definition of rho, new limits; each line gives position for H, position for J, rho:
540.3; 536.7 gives 119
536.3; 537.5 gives 138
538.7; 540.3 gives 111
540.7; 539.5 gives 113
